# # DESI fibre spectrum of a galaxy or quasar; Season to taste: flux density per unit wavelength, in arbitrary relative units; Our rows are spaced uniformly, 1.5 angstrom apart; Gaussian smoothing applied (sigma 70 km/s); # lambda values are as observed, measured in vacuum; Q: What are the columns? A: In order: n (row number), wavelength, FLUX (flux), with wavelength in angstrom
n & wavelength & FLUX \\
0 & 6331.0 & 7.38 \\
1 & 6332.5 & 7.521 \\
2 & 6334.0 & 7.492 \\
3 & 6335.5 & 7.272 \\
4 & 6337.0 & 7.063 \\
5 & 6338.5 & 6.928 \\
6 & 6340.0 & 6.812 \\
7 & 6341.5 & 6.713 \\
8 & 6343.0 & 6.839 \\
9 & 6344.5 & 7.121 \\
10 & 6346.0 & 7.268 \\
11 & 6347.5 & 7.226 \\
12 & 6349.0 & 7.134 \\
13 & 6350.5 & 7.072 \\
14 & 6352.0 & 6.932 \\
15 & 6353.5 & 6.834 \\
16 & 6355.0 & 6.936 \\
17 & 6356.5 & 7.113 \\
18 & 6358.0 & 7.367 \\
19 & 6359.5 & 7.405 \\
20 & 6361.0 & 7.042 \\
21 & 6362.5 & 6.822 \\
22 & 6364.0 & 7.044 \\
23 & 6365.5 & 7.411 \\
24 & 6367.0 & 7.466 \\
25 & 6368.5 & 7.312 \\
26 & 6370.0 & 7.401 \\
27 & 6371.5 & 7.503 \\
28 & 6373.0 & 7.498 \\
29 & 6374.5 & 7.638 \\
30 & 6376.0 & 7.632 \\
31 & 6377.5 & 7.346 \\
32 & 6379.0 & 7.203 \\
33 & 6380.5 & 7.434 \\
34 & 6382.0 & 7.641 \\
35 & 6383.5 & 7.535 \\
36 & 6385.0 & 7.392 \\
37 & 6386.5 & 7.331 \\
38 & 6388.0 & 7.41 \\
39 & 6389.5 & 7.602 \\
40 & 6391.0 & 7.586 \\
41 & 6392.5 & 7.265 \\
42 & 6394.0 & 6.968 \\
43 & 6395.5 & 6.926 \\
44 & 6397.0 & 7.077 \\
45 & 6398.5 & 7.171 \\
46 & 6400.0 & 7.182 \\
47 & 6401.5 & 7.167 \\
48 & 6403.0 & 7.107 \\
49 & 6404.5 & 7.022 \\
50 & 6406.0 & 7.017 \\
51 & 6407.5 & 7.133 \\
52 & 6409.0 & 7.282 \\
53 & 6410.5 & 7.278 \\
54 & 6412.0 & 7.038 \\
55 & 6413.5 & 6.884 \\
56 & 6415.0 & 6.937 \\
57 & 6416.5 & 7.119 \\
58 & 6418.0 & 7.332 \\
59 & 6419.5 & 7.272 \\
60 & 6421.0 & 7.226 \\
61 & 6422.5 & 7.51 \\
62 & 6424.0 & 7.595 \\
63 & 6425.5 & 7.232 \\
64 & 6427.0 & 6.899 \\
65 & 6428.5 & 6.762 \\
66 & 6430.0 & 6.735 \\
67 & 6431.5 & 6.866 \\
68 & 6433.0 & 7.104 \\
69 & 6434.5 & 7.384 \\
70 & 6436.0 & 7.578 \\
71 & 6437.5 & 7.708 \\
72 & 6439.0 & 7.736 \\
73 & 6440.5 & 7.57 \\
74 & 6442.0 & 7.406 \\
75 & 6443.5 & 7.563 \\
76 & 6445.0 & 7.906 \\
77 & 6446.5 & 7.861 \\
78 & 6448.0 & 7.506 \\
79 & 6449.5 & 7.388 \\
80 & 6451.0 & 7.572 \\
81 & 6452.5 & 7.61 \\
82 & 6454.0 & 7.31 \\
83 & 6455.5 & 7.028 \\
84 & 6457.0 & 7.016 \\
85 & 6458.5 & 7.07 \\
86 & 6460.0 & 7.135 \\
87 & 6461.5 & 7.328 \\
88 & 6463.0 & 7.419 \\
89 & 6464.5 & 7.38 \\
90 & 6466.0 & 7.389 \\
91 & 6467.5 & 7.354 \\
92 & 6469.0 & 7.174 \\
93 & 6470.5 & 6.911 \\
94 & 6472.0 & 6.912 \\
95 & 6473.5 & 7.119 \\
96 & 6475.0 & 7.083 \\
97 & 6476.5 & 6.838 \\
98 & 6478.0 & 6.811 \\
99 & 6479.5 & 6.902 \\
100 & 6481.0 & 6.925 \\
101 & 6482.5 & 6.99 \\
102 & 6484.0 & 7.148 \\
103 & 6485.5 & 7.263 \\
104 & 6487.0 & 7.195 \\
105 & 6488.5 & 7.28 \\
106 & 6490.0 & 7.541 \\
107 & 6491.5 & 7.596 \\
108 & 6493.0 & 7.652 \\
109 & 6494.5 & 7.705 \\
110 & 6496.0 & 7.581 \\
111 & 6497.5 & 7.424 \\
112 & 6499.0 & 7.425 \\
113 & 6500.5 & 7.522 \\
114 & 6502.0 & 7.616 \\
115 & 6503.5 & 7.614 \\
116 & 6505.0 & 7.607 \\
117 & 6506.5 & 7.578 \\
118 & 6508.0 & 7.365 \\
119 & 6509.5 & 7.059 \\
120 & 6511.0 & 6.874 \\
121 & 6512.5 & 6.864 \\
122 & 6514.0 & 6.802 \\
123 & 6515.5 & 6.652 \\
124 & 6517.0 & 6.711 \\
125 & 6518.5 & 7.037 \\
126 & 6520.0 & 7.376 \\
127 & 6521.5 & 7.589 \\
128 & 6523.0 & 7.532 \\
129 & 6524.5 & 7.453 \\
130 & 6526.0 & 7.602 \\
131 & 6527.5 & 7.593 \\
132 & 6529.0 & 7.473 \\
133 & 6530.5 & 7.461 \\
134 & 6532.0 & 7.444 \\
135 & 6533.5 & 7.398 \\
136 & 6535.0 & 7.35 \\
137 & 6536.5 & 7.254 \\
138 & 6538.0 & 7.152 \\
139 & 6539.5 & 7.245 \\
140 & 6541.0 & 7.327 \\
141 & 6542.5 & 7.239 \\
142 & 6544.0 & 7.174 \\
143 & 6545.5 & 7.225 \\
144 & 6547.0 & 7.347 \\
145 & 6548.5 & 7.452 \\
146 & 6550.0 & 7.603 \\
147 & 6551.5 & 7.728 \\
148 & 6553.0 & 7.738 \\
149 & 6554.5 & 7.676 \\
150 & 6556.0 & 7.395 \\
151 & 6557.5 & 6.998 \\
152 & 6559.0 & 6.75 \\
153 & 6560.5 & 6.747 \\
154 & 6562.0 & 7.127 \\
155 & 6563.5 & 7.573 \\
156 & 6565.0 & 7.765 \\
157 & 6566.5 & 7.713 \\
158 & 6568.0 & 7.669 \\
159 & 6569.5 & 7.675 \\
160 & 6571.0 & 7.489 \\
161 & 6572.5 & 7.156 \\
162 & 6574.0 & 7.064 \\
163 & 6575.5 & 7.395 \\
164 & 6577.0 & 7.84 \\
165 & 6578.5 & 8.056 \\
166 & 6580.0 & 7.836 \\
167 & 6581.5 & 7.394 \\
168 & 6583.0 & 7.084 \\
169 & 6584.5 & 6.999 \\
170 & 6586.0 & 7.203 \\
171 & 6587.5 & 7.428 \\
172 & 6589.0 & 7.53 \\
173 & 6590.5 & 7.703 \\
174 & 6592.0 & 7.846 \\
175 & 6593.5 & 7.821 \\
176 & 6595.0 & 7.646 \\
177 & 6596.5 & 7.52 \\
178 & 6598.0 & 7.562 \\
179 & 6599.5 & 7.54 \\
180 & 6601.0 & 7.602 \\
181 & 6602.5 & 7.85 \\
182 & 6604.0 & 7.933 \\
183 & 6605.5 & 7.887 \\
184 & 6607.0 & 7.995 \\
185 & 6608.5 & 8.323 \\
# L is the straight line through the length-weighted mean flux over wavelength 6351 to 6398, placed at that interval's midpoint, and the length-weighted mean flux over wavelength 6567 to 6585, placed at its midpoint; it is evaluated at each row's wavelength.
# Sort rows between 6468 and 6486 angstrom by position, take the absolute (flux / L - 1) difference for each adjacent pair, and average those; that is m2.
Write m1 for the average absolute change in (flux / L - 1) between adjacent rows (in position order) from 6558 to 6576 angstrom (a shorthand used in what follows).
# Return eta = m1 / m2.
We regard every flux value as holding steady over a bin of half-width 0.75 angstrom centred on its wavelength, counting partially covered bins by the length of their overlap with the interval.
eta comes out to 1.66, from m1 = 0.025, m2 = 0.015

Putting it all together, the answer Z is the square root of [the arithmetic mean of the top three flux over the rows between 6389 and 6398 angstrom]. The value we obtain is 2.74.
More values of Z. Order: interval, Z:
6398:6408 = 2.68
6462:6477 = 2.72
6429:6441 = 2.77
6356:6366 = 2.72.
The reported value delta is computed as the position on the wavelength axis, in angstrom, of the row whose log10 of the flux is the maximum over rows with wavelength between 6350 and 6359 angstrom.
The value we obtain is 6358.0 angstrom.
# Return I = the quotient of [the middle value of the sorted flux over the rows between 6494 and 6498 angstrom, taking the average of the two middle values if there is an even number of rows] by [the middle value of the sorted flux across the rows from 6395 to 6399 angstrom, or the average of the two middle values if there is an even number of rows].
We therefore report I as 1.07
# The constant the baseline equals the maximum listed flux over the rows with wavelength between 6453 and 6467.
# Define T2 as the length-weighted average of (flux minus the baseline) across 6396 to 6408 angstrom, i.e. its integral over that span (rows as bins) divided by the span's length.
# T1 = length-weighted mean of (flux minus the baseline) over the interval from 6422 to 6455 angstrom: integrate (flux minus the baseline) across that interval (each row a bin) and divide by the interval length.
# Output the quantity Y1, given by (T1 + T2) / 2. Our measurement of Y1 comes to -0.17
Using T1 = -0.02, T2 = -0.31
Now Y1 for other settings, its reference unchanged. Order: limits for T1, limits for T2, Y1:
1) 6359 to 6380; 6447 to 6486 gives -0.16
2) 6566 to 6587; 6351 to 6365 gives -0.16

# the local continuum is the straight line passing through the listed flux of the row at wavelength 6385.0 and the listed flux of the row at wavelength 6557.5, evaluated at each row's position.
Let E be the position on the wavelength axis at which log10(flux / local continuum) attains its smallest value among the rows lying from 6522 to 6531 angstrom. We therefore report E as 6524.5 angstrom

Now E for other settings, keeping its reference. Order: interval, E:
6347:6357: 6353.5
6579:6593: 6584.5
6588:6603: 6589.0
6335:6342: 6341.5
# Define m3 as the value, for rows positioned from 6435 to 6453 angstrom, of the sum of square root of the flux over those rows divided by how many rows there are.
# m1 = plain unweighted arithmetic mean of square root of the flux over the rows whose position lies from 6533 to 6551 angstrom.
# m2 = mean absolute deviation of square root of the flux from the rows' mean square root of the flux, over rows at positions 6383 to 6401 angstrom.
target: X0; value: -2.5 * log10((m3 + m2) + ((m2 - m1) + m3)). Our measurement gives -1.15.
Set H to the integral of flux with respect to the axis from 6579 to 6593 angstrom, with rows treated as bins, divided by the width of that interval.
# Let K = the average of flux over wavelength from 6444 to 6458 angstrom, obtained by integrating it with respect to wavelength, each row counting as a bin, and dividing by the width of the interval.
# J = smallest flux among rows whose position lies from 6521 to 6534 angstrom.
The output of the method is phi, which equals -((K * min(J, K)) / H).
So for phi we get -7.4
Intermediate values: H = 7.46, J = 7.398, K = 7.46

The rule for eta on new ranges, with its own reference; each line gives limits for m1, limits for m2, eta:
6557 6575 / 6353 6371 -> 0.95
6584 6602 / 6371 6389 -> 0.89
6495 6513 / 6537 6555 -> 1.18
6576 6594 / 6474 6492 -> 1.78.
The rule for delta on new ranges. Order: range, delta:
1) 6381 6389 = 6382.0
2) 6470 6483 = 6473.5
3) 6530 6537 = 6530.5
